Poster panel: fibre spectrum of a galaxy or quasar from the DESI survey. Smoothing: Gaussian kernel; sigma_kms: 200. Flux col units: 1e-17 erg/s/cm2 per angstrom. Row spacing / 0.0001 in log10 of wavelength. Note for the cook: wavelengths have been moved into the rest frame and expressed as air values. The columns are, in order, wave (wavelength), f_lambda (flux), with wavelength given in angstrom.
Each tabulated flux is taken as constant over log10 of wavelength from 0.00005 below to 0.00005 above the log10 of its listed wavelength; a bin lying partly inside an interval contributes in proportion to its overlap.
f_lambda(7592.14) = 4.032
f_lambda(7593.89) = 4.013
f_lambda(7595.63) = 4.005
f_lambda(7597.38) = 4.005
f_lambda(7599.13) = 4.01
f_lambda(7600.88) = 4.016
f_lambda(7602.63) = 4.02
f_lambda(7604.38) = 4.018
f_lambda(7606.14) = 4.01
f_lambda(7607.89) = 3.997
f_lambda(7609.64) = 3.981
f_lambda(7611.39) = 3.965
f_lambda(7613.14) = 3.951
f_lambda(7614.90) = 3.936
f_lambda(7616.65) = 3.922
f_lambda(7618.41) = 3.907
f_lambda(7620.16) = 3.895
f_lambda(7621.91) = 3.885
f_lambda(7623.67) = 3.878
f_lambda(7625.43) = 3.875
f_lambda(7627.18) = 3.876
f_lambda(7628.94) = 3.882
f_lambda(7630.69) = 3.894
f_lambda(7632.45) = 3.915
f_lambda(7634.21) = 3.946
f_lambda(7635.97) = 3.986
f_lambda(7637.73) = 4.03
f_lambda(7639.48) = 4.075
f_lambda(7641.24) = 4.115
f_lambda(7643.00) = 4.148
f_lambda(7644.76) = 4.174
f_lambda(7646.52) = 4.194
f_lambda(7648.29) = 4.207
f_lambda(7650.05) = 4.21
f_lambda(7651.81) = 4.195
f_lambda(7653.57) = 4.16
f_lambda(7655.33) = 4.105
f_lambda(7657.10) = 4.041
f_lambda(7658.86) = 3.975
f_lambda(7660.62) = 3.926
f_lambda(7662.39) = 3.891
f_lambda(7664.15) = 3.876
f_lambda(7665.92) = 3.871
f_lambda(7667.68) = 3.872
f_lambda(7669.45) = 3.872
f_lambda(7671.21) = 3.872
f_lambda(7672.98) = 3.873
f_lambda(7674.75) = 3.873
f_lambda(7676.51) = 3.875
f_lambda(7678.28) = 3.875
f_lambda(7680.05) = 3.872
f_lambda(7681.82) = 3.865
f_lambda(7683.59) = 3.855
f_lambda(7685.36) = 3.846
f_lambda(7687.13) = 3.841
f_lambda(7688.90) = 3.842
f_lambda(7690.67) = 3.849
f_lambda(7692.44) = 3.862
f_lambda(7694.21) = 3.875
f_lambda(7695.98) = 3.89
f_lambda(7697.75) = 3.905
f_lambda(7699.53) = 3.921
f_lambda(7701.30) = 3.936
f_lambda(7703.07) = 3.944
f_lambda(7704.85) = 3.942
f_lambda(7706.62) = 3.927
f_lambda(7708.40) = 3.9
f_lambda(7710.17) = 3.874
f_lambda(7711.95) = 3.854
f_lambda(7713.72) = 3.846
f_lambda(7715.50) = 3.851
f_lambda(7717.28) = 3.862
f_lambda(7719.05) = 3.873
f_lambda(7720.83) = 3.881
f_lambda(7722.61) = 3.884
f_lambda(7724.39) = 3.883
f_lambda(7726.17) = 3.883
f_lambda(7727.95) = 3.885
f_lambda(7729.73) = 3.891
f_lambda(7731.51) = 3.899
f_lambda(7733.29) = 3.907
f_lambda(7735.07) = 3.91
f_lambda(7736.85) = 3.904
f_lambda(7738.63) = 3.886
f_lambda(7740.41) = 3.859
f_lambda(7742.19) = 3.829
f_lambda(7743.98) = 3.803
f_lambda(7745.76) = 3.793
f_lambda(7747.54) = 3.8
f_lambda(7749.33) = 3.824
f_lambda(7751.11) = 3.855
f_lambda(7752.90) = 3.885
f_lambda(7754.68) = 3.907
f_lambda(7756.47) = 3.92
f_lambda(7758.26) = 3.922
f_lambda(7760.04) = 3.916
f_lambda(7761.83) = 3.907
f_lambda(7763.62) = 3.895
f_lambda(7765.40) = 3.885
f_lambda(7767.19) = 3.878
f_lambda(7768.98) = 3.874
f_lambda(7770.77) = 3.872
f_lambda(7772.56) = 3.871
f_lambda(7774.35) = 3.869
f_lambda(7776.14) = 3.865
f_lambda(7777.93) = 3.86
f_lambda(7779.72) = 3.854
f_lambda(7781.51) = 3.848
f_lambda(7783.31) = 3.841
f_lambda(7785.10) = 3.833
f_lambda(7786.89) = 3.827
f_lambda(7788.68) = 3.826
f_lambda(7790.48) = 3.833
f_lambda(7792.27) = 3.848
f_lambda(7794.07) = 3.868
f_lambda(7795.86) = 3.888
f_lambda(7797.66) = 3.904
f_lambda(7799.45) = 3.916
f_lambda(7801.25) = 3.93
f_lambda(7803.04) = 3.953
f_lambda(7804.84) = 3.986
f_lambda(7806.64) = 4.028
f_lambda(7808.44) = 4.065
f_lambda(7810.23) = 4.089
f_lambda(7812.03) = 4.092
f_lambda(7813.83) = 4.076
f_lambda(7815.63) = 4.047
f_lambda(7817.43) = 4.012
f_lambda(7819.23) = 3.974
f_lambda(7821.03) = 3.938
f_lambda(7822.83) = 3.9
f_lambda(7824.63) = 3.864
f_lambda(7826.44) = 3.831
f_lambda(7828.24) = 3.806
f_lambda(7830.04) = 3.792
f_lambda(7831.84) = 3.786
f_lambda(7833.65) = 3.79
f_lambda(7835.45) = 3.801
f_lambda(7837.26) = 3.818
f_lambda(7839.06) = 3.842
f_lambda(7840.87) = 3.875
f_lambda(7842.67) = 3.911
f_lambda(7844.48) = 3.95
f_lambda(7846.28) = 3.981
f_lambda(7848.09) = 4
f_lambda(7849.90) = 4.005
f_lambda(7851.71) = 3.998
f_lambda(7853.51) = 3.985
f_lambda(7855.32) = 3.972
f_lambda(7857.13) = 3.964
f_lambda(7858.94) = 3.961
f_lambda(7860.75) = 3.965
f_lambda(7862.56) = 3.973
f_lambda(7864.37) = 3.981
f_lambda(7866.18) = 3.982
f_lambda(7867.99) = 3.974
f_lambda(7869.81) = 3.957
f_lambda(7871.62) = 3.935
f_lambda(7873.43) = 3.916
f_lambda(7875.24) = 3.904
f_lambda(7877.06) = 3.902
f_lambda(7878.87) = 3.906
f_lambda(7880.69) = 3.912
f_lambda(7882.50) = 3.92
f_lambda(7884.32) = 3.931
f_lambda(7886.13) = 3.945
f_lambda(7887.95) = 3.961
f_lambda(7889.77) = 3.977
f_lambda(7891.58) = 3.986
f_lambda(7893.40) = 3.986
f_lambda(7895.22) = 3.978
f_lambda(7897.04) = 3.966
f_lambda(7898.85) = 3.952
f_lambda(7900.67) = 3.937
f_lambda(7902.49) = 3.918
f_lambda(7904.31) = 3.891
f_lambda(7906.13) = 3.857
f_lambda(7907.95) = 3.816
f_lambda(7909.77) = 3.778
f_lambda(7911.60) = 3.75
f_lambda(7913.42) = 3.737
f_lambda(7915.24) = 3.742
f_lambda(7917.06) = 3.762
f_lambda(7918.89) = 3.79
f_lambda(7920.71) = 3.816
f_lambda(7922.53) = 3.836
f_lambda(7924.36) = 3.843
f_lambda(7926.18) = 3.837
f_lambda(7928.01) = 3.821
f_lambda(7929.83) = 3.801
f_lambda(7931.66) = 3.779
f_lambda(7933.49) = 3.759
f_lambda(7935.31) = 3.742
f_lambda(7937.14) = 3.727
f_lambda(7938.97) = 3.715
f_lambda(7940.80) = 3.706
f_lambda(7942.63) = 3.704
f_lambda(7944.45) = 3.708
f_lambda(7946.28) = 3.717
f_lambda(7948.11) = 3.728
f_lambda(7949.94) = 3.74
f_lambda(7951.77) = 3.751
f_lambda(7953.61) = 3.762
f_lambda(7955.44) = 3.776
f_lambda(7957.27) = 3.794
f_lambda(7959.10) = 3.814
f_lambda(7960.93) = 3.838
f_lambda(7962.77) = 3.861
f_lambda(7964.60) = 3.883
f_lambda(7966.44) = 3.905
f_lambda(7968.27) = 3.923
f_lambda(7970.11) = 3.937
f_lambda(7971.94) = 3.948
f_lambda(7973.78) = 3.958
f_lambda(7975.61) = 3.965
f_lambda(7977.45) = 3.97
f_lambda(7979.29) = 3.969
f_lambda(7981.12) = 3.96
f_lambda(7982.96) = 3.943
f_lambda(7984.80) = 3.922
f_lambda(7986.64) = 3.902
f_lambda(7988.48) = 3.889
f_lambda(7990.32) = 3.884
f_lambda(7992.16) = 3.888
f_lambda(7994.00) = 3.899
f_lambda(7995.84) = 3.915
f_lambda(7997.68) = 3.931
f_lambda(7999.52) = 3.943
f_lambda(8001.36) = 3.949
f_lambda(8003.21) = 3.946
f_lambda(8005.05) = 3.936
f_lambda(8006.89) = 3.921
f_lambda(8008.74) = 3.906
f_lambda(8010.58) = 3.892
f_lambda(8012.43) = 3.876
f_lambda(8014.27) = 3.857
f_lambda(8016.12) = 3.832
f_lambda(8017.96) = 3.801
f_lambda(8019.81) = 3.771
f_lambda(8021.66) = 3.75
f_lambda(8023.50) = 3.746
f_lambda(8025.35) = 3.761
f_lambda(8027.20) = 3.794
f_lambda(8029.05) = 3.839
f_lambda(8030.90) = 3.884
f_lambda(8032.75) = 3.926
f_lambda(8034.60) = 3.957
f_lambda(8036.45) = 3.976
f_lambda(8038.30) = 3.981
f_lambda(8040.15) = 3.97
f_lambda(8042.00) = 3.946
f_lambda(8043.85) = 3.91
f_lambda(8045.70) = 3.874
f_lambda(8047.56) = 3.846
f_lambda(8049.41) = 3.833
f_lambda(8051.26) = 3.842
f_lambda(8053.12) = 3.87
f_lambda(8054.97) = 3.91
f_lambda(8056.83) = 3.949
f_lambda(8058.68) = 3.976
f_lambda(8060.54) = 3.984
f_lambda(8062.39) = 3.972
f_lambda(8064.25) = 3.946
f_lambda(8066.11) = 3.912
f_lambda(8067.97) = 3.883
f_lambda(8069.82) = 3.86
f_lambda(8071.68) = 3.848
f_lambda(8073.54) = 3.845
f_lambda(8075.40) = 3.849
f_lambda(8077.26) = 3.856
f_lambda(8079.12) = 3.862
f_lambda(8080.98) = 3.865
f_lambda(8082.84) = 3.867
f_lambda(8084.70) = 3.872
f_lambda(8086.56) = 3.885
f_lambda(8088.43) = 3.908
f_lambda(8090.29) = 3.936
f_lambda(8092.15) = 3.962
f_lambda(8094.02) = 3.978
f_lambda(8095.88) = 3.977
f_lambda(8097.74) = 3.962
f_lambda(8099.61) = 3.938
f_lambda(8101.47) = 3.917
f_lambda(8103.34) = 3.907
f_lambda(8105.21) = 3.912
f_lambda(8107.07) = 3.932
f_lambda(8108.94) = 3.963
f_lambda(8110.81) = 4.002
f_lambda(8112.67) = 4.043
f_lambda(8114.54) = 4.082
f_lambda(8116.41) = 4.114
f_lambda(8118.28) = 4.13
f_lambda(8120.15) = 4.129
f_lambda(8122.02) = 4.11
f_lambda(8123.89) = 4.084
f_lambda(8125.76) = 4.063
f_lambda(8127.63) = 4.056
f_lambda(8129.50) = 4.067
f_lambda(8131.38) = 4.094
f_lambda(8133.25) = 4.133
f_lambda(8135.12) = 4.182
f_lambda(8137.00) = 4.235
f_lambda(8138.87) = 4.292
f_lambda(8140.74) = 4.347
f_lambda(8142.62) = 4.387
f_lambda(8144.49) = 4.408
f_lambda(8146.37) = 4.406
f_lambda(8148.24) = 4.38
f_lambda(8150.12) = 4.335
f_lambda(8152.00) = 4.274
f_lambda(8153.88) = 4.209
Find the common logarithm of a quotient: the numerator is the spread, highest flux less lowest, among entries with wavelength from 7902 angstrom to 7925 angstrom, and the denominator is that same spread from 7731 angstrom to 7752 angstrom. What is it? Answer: 0.19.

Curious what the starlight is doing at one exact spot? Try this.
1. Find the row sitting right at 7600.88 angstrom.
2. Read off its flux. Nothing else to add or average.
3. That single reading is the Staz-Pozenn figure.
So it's 4.016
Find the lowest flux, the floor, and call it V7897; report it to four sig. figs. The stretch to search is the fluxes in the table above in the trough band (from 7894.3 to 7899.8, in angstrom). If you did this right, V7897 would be 3.952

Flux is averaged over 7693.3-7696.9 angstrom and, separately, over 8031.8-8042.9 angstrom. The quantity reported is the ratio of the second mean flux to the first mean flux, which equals 1.02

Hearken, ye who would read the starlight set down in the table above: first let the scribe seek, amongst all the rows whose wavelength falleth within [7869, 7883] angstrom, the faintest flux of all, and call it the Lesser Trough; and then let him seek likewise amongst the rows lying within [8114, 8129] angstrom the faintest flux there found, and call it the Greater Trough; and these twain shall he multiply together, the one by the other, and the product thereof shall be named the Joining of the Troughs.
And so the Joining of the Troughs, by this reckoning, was 15.8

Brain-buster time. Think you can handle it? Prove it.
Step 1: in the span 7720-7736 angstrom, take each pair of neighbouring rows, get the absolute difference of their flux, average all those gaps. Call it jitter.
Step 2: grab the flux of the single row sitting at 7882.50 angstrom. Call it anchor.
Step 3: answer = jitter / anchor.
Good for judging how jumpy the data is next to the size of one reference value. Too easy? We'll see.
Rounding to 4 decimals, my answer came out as 0.0010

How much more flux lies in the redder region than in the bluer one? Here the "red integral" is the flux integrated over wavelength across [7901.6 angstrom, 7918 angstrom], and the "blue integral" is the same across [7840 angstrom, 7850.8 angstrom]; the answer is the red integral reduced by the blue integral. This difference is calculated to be 20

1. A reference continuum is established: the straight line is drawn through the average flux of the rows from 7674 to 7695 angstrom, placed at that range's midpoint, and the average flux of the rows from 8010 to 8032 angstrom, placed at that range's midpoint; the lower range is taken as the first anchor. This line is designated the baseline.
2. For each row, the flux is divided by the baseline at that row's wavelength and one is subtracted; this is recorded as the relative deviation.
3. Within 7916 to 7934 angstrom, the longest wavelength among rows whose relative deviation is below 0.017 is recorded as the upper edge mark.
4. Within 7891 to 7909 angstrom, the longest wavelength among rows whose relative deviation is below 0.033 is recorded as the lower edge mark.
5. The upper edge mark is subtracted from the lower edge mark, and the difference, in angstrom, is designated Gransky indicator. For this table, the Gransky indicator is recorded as -25.5 angstrom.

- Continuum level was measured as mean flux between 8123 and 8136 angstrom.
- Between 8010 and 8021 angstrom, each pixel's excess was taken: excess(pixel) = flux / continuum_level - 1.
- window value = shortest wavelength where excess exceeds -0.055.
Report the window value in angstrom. 8010.58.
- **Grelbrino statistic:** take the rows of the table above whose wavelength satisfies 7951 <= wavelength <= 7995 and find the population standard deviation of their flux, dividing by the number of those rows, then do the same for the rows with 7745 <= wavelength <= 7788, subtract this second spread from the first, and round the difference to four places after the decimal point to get 0.0317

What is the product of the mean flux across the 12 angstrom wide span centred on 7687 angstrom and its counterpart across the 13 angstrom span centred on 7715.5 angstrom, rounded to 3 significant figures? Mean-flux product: 14.9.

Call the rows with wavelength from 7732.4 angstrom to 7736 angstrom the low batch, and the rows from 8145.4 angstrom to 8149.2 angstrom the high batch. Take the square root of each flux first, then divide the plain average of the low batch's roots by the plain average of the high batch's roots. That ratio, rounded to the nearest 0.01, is 0.94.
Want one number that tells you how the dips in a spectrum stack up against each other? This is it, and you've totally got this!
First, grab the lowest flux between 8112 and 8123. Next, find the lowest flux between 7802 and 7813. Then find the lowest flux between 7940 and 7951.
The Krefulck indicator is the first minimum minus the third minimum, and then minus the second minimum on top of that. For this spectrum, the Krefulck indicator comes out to -3.61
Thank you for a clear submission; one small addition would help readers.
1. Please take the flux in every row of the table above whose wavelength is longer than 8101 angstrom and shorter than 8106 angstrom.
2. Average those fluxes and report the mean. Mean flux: 3.91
